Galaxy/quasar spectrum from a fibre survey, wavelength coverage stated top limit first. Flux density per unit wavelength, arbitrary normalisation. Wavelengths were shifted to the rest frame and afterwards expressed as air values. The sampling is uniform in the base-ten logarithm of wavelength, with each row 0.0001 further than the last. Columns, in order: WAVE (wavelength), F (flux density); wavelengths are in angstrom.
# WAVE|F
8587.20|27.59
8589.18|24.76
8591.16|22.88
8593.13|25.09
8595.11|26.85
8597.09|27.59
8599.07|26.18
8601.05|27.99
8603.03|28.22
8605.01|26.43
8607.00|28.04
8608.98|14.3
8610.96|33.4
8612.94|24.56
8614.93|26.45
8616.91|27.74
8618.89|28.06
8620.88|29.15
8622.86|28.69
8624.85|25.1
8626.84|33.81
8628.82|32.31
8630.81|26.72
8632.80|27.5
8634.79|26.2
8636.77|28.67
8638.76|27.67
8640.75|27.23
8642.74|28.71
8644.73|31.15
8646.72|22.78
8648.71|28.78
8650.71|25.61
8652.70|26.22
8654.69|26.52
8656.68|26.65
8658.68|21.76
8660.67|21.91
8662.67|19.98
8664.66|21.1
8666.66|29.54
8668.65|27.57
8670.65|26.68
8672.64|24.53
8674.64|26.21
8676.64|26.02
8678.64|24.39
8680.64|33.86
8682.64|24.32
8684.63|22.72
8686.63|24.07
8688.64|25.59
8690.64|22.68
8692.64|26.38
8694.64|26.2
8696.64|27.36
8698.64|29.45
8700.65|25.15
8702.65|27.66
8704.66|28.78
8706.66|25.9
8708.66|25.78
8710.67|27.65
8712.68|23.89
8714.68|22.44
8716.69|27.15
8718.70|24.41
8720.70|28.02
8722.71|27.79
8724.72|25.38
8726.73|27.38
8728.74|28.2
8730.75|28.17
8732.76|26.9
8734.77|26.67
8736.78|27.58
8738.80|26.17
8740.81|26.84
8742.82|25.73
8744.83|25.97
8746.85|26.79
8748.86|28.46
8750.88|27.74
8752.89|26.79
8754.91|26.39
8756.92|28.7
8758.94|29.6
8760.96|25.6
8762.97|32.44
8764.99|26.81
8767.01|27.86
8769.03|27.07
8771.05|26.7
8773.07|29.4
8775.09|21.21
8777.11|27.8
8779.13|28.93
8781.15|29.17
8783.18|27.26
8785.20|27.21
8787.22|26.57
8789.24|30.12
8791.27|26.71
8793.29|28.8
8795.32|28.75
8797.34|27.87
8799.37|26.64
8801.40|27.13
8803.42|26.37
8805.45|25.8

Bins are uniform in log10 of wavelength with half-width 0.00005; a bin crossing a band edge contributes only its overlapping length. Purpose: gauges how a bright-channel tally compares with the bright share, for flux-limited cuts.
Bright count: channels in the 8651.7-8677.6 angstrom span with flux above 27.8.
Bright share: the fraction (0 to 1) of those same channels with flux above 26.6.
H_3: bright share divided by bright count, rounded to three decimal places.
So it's 0.308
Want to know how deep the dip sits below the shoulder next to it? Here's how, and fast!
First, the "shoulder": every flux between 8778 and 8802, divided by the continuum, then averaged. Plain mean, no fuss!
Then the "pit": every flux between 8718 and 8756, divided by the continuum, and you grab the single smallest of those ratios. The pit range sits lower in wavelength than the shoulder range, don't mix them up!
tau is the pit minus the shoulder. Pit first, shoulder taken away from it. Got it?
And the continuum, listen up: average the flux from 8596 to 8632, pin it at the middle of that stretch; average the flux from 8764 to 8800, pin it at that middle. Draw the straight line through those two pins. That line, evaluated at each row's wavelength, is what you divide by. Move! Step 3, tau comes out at -0.13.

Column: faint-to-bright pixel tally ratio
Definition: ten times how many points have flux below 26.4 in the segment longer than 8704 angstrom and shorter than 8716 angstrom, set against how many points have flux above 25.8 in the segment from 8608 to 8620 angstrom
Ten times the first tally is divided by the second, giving 10.0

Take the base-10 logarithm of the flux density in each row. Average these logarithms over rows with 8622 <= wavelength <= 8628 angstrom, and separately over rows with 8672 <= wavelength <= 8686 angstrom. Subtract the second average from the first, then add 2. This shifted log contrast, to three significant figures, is 2.05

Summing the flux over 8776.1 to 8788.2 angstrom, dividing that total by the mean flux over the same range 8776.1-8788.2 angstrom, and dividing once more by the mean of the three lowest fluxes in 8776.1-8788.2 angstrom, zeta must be 0.222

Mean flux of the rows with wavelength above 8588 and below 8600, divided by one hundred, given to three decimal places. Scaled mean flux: 0.256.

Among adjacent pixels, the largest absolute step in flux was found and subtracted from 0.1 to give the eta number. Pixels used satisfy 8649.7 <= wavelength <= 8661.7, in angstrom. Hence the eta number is -4.8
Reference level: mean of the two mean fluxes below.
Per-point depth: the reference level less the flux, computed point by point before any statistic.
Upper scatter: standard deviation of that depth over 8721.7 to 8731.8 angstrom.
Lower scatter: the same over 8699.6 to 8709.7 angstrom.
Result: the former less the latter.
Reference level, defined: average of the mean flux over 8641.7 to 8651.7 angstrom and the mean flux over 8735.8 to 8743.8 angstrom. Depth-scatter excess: -0.3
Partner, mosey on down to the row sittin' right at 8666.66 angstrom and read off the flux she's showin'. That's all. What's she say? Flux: 29.54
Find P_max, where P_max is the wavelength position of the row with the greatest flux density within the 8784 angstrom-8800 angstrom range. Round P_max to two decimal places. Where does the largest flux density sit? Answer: 8789.24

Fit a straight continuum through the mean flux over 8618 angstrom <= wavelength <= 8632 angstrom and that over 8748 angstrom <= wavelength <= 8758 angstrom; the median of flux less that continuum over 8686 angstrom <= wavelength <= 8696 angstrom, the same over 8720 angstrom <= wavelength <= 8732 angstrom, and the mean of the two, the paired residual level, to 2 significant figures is -1.4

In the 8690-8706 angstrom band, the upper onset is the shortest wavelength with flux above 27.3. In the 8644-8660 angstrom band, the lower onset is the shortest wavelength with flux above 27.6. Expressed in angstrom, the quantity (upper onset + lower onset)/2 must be 8670.7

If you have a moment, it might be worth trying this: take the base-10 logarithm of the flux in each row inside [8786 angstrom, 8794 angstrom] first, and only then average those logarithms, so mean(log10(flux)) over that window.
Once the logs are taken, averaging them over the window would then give 1.447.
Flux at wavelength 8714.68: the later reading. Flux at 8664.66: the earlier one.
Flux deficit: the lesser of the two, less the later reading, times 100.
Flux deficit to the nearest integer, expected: -134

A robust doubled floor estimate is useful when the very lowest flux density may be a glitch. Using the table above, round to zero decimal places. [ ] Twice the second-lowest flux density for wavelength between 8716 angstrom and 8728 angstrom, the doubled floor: 51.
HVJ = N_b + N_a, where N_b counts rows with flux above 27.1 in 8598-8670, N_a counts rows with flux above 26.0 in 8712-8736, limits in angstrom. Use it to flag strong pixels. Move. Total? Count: 27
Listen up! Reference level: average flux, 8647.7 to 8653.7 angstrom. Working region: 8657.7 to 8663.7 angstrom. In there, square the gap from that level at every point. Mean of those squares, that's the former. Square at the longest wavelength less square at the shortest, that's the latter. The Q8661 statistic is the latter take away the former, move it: -11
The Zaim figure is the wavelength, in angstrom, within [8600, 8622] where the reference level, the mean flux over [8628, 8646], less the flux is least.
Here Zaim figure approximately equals 8610.96 angstrom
